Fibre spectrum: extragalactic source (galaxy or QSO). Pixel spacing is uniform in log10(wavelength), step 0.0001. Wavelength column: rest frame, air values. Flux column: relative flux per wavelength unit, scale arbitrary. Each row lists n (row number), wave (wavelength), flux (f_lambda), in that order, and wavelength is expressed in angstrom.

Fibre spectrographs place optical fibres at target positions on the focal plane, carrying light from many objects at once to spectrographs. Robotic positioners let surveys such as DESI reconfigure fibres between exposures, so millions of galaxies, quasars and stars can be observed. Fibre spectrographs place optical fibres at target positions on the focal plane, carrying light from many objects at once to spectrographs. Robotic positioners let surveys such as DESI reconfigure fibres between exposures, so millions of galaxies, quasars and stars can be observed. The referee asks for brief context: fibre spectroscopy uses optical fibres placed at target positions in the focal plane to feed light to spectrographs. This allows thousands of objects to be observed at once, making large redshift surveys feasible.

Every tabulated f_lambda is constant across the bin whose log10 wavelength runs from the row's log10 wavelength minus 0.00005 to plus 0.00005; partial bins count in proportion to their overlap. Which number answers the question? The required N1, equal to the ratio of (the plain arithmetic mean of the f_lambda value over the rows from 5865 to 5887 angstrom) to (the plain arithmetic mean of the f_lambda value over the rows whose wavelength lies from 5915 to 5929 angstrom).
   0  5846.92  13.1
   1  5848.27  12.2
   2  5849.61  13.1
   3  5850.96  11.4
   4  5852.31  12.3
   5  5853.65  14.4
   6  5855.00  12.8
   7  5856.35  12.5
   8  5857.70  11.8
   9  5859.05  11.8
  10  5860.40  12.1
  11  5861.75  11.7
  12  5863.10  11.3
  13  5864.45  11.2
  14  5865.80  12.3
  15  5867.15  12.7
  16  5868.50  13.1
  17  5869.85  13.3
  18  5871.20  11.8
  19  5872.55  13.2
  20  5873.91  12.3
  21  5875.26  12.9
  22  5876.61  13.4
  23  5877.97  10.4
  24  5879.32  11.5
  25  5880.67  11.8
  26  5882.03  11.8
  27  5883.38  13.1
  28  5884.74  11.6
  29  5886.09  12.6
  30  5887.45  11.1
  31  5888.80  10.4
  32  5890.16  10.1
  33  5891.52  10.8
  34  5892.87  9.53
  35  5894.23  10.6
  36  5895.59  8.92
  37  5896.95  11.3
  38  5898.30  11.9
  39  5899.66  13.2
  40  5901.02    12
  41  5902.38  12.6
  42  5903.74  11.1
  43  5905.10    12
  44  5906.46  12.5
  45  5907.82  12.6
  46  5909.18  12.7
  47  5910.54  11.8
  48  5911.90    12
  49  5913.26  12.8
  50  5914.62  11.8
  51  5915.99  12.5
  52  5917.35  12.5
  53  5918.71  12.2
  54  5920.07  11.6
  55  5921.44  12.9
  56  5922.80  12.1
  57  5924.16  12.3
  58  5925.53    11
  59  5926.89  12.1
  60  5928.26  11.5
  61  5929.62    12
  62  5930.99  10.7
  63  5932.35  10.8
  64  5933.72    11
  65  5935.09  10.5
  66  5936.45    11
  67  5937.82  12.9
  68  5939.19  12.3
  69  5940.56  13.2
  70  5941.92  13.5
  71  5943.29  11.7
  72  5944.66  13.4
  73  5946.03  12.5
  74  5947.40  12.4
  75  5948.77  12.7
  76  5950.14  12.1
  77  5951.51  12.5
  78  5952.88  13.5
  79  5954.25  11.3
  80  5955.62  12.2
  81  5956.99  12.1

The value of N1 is 1.02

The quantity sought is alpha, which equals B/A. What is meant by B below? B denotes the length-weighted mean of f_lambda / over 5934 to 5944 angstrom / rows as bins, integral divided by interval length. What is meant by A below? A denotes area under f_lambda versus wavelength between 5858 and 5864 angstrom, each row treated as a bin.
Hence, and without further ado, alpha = 0.172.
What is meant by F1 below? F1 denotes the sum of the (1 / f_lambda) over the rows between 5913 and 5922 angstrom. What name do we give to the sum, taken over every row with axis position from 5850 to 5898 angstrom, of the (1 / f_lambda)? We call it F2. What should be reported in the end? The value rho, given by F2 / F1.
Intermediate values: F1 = 0.6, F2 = 3.0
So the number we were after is 5.26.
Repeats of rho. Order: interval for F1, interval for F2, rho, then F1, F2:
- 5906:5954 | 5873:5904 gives 0.70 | 2.9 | 2.0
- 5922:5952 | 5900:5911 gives 0.36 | 1.8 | 0.7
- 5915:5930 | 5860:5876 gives 1.07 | 0.9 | 1.0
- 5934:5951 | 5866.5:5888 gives 1.34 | 1.0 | 1.3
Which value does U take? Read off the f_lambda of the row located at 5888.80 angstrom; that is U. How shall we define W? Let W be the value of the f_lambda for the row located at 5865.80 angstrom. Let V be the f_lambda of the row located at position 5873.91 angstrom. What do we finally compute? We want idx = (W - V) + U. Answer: 10.4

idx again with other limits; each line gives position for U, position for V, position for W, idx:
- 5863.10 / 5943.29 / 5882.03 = 11.4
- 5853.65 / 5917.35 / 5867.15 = 14.6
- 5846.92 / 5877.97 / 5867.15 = 15.4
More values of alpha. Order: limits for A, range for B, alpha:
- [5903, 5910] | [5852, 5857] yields 0.153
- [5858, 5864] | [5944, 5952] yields 0.179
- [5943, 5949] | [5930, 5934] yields 0.144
